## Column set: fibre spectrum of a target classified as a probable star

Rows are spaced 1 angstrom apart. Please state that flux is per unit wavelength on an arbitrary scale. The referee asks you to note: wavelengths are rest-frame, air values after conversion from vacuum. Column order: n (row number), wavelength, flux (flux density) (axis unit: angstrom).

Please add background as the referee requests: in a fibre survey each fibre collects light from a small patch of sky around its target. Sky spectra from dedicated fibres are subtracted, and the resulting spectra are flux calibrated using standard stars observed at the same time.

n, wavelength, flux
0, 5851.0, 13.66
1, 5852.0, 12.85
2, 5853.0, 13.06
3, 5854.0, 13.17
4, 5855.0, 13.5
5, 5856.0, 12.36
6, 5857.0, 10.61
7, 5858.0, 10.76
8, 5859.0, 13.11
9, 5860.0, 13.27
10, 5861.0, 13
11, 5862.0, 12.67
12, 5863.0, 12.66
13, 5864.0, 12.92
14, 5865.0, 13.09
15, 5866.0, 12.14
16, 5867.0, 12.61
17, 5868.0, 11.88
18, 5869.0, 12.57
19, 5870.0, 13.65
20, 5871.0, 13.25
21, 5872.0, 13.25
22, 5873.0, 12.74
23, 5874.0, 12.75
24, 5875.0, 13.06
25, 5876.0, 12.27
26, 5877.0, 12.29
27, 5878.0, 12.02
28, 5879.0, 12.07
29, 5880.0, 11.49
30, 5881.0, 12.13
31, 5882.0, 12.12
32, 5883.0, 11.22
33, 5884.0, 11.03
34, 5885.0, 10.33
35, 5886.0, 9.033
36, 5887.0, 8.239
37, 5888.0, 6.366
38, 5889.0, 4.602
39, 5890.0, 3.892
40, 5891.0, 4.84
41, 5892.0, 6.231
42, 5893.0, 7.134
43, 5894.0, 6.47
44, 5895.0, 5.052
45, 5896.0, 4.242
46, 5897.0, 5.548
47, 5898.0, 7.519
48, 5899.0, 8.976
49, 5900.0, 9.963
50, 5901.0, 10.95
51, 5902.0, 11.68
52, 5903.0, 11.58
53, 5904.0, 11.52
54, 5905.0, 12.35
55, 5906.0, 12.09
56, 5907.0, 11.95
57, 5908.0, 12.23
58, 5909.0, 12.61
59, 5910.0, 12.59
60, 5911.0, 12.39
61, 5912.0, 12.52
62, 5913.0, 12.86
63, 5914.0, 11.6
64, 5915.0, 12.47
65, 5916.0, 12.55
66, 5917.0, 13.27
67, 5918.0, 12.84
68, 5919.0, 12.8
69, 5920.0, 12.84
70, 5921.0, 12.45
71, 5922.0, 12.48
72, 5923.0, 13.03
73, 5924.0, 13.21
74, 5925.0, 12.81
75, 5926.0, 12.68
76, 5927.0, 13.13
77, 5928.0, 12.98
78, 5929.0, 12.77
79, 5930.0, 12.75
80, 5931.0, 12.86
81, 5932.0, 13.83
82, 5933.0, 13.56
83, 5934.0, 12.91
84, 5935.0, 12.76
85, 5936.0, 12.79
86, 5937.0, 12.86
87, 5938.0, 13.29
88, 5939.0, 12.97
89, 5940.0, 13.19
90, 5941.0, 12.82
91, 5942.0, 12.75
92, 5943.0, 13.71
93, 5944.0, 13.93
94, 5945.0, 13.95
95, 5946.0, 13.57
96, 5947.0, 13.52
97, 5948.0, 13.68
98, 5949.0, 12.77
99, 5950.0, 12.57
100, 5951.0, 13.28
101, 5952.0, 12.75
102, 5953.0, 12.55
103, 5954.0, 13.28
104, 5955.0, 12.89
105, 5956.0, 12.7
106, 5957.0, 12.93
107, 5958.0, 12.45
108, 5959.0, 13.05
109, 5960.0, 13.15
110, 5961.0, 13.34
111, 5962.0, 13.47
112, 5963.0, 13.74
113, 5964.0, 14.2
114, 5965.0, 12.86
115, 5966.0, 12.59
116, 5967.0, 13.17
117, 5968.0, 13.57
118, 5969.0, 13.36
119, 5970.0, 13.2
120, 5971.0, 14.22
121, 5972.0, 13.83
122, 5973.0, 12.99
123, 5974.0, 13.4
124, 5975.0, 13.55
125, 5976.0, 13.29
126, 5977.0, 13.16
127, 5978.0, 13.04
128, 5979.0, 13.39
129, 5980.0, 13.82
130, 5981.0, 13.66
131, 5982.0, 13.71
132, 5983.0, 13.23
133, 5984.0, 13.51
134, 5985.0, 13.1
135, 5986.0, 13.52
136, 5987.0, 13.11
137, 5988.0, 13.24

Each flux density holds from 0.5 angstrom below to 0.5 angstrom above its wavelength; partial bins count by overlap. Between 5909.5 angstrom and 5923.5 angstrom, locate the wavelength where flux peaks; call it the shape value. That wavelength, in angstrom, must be 5917.0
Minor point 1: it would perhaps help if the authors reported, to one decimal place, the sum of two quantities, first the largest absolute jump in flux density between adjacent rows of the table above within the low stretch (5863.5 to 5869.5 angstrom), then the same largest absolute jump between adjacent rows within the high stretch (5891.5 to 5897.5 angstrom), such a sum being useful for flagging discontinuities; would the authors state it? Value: 2.4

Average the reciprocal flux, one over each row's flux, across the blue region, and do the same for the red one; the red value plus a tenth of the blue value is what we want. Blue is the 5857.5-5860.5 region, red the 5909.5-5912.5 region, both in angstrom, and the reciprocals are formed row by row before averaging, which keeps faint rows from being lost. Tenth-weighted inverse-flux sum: 0.088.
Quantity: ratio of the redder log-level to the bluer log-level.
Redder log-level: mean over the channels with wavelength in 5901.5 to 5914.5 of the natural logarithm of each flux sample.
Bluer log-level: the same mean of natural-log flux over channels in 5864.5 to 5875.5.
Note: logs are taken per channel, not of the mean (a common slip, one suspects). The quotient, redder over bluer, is 0.98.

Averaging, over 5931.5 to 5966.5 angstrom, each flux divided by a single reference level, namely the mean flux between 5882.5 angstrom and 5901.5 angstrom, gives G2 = 1.77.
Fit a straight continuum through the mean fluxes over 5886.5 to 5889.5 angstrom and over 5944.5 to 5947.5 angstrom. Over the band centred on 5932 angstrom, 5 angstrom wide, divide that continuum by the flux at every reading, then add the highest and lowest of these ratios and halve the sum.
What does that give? 0.90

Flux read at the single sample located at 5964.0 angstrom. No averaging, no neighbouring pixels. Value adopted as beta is 14.2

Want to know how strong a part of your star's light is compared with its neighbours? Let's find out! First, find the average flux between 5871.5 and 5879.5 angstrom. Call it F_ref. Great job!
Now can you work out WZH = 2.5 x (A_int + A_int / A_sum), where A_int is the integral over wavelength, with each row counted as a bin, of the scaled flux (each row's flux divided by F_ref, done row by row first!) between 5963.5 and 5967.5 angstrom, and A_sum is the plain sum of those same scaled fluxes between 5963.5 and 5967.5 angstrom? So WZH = 13.0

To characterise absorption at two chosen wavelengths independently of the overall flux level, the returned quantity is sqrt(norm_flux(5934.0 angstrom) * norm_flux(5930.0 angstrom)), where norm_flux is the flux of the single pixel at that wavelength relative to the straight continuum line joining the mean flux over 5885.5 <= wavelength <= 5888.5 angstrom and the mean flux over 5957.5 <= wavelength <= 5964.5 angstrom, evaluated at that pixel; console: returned 1.15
